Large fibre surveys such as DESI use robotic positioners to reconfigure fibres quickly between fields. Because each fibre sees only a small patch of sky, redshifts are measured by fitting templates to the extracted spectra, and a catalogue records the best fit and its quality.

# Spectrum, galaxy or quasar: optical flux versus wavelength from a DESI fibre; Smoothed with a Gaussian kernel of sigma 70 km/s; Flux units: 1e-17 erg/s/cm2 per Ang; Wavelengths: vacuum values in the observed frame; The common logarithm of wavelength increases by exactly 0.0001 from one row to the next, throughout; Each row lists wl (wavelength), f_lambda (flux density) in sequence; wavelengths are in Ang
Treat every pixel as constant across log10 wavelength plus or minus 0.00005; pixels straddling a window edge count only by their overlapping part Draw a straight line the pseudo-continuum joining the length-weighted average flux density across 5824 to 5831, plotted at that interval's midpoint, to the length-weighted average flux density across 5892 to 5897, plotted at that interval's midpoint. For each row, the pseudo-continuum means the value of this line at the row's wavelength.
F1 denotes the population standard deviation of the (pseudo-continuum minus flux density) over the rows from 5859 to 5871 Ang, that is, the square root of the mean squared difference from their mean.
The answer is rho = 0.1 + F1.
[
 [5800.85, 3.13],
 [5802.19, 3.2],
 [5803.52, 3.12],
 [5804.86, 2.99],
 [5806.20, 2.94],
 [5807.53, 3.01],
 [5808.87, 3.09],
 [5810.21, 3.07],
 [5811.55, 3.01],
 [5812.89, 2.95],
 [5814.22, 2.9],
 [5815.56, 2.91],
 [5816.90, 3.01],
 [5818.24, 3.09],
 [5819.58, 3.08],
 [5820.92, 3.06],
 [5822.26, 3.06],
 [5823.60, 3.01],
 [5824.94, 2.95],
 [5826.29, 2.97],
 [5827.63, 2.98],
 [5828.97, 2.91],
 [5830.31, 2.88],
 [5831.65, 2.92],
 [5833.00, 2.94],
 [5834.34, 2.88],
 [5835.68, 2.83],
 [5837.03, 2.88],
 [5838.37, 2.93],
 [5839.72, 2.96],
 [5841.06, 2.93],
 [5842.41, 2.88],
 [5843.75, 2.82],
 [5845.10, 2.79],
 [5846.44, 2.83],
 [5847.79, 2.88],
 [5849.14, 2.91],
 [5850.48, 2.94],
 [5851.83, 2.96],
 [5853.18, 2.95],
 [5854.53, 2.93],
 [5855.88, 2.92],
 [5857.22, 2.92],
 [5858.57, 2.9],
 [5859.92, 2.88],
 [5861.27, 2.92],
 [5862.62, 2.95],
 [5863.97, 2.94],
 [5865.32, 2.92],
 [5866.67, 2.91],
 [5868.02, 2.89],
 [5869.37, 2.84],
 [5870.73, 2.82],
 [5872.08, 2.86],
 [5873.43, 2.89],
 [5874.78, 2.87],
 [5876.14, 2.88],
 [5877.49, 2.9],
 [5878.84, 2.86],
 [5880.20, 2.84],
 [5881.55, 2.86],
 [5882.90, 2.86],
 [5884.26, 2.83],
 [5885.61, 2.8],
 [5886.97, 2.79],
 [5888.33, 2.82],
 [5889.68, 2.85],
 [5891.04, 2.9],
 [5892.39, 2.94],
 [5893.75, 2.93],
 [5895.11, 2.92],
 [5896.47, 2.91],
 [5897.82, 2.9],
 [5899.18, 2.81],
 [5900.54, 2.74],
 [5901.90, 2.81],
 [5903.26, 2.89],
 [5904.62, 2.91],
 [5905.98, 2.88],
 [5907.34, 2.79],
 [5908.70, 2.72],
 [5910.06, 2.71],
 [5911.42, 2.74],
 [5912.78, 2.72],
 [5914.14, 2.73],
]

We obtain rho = 0.141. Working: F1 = 0.041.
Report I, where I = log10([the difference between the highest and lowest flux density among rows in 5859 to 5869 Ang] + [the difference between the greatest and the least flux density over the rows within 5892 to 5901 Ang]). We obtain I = -0.57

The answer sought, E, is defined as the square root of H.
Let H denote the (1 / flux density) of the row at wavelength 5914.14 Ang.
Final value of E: 0.605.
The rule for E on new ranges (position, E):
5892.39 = 0.583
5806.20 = 0.583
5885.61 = 0.598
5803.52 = 0.566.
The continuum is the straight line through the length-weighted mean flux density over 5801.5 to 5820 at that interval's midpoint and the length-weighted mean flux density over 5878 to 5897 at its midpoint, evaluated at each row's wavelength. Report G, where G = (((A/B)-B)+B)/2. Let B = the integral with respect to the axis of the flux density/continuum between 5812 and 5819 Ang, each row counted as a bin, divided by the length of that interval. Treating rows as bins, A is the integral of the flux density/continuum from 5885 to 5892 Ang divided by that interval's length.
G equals 0.502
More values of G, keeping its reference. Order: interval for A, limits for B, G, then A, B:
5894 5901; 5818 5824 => 0.494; 1.01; 1.02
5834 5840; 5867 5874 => 0.493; 0.97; 0.99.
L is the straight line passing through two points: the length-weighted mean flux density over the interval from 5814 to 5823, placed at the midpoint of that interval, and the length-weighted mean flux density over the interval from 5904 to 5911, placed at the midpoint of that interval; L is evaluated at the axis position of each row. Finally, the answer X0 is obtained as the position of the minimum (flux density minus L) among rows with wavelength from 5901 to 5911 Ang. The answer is 5910.06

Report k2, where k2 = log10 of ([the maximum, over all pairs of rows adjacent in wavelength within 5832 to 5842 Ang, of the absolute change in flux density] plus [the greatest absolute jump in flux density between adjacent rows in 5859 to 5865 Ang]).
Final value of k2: -1.00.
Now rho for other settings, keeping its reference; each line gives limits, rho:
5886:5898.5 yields 0.150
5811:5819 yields 0.166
